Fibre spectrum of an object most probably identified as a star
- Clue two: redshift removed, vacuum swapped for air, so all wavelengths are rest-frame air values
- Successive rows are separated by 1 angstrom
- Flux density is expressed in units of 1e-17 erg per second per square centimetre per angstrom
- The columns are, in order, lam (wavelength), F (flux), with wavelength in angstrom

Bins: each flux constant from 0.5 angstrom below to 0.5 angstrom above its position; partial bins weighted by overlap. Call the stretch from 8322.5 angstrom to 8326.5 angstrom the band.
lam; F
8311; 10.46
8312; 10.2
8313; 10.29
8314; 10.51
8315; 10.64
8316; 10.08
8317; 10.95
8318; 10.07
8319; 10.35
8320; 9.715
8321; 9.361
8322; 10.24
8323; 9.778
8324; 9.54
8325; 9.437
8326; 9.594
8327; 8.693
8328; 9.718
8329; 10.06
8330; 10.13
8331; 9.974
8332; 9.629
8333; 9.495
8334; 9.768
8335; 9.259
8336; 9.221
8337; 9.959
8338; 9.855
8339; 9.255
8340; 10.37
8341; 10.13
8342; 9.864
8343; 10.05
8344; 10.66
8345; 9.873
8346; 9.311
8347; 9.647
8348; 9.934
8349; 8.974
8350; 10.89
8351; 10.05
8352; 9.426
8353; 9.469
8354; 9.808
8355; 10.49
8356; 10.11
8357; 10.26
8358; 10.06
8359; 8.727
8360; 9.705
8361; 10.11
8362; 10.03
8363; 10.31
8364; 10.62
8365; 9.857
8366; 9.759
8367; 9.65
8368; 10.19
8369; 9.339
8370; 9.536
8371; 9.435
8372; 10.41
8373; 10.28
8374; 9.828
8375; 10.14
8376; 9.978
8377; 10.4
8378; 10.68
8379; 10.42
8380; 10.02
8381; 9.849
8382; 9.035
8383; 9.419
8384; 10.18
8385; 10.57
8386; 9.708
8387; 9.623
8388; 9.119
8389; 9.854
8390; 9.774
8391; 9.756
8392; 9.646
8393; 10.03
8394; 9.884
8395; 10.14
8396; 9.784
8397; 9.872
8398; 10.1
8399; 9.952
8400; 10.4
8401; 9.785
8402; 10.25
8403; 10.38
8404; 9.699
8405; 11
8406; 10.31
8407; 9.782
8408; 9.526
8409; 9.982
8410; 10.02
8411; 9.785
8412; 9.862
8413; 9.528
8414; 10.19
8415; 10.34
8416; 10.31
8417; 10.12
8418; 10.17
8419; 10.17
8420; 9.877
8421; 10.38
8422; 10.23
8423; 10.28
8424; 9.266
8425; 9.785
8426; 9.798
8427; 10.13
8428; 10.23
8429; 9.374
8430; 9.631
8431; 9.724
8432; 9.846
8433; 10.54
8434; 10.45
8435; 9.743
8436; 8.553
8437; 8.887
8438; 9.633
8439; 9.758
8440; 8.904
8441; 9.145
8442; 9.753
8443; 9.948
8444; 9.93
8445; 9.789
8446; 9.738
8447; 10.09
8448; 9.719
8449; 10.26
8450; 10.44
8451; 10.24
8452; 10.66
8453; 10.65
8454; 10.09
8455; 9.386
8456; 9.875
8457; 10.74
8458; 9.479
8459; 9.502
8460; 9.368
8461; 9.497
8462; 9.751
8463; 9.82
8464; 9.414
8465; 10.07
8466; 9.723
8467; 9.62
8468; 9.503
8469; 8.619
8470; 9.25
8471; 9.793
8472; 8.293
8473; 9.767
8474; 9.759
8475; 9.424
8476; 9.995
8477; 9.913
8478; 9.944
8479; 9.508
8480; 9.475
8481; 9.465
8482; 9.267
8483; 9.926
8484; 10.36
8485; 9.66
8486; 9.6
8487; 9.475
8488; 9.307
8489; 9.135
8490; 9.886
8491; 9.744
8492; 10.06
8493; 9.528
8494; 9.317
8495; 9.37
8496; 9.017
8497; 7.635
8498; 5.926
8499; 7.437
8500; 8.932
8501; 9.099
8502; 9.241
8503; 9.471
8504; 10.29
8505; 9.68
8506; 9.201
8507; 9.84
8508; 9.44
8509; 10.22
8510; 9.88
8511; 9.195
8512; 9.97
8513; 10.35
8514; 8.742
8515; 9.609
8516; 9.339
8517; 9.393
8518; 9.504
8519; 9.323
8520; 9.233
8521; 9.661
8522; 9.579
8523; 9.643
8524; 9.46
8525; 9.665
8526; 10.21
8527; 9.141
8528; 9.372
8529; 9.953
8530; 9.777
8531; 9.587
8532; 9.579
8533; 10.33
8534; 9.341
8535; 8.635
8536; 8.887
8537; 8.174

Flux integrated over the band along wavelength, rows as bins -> 38.3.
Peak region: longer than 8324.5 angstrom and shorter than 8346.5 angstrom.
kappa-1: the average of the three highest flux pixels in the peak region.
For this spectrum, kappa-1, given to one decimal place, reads 10.4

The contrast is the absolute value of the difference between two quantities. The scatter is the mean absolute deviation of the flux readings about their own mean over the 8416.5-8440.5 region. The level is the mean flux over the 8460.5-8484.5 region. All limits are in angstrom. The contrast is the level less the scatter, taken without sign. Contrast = 9.20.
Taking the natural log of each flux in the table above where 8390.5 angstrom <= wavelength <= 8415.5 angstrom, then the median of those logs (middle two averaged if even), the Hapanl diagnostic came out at 2.298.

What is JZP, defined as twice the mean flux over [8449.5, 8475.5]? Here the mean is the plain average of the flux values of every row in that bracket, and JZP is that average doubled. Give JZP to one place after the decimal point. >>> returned 19.4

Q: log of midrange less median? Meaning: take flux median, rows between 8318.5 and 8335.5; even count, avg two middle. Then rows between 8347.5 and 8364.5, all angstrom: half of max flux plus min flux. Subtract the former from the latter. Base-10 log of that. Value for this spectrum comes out -1.0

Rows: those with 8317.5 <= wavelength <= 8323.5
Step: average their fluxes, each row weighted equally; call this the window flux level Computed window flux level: 9.9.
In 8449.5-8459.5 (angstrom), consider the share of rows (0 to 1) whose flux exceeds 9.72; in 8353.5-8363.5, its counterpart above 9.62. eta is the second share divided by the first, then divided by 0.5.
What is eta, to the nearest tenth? 2.6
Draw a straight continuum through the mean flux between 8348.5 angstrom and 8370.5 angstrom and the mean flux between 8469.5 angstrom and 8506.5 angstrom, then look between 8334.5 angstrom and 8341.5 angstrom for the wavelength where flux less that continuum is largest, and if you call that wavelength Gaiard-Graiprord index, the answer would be 8340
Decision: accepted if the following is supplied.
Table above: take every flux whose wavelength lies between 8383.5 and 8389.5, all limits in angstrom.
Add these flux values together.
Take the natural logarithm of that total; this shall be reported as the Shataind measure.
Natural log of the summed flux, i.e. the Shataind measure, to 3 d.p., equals 4.078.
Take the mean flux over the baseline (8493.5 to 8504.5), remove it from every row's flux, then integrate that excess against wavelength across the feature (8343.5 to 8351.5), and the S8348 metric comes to 10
